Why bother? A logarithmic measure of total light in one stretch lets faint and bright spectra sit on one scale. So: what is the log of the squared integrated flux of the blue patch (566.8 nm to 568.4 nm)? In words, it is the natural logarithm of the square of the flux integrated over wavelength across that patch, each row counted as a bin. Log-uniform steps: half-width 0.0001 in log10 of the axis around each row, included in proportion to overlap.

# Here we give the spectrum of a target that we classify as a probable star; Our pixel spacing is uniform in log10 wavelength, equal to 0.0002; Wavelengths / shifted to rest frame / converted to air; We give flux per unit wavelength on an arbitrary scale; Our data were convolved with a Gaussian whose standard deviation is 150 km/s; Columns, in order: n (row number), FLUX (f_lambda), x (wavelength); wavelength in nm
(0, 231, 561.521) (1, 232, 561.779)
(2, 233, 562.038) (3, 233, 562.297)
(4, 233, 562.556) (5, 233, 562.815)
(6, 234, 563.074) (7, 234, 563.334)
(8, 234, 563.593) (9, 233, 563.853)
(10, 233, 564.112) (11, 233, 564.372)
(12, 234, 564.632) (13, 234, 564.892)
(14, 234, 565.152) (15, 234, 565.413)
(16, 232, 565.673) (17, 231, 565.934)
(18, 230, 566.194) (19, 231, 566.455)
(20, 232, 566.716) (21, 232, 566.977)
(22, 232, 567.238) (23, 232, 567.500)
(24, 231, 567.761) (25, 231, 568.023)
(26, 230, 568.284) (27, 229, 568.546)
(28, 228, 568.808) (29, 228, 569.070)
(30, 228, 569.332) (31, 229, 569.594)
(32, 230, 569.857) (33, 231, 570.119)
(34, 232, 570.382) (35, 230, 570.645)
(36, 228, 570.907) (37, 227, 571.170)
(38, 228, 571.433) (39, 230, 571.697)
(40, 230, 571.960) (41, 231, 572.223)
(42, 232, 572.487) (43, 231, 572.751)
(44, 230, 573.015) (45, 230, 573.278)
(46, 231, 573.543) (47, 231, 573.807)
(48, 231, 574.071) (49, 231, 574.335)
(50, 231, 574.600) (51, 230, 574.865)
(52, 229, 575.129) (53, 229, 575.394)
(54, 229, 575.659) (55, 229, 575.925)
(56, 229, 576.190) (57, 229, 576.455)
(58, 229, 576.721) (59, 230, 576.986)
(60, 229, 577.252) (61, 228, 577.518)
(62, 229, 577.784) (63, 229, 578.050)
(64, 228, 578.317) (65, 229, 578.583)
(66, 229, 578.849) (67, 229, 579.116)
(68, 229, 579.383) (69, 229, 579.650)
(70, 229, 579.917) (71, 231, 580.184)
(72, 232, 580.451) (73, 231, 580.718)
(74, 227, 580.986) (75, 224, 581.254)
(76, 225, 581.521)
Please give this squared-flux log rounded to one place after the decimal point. 11.8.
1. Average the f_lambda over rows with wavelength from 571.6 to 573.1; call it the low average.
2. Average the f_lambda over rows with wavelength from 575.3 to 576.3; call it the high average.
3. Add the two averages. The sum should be 460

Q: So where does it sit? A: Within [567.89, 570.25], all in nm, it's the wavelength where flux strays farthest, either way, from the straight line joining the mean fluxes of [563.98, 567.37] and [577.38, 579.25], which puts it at 568.808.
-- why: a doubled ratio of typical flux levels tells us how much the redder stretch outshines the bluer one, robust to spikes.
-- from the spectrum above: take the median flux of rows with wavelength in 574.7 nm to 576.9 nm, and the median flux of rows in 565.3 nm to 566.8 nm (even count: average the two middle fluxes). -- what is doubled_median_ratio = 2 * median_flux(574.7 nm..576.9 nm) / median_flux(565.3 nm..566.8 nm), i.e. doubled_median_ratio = 1.98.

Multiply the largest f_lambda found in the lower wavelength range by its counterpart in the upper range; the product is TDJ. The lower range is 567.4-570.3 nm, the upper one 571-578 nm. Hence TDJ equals 53824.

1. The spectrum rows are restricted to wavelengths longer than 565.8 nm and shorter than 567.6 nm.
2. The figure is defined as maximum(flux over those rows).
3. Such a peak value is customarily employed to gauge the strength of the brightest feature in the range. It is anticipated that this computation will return 232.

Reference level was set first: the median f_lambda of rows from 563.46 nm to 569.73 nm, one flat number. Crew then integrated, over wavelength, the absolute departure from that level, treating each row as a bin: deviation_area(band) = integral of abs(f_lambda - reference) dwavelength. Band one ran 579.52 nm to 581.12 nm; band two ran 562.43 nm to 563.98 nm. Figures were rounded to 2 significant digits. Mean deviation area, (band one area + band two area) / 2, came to 2.9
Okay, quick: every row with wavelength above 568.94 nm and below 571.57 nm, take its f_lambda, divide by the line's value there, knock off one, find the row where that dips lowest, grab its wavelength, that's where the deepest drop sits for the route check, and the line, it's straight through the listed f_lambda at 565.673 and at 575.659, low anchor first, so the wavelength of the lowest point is 571.170 nm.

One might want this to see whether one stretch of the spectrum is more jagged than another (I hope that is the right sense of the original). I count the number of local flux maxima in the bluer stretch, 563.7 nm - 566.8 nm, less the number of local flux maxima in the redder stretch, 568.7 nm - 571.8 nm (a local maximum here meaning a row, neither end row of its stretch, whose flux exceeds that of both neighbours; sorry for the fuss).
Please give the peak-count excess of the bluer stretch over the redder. -1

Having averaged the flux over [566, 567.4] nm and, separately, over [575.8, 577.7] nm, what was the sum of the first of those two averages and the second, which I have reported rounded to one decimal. 460.4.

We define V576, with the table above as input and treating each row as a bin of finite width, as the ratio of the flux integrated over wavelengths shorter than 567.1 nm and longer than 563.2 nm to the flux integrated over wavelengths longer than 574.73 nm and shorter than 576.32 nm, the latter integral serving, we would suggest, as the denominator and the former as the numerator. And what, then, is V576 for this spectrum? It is 2.5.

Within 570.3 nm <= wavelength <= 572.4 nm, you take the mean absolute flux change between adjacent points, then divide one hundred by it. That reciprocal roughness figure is 78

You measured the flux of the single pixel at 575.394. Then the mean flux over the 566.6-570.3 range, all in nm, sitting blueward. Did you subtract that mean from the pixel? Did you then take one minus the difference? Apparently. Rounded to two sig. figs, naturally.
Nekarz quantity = 2.2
